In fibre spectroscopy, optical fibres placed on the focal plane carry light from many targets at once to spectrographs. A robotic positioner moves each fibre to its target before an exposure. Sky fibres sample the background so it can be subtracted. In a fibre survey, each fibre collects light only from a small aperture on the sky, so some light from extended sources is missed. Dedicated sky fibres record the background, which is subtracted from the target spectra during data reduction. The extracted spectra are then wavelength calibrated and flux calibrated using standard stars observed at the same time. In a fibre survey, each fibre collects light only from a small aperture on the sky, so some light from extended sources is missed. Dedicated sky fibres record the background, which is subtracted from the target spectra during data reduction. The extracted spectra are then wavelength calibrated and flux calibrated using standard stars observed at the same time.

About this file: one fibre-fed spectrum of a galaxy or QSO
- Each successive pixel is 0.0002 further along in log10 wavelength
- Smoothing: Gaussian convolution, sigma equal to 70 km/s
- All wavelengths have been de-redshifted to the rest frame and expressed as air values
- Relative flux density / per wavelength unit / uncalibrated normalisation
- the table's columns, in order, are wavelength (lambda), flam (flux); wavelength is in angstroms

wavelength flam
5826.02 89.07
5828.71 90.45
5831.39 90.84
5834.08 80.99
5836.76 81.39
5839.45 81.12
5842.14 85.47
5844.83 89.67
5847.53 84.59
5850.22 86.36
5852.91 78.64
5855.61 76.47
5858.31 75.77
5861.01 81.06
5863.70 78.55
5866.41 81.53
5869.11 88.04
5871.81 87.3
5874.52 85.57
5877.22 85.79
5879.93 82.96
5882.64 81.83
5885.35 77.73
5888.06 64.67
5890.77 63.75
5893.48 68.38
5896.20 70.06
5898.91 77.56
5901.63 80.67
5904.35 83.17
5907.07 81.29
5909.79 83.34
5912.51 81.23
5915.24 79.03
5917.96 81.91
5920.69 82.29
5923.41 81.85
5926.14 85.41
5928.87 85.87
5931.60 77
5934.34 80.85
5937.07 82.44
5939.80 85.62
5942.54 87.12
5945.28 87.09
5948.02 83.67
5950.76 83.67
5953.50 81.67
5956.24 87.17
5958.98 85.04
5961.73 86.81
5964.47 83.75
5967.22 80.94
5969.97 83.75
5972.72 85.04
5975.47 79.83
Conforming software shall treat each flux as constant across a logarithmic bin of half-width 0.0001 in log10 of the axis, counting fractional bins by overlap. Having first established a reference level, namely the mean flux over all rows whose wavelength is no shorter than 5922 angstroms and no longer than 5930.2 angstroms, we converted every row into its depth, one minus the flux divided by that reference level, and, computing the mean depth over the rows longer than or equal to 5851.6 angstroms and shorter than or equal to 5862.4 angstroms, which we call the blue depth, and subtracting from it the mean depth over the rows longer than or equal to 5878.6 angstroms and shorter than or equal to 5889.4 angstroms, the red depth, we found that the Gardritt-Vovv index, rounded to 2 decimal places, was -0.01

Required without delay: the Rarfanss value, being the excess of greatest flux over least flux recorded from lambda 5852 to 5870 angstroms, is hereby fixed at 12.3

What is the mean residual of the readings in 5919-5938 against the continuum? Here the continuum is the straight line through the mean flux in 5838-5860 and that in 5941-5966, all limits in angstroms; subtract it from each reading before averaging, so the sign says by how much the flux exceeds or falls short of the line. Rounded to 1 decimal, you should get -2.2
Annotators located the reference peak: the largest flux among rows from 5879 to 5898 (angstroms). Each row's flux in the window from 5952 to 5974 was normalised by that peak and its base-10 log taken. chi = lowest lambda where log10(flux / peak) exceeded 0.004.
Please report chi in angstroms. 5956.24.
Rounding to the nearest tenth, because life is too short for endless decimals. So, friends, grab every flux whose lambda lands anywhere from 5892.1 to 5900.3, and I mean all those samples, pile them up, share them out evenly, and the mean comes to 72.0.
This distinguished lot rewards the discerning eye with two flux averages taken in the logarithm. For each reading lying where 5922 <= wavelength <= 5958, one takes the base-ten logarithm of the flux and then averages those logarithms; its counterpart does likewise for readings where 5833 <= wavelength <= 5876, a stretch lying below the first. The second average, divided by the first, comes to 0.997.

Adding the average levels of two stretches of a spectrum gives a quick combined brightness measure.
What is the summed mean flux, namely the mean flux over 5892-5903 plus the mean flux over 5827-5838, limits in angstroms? 160.1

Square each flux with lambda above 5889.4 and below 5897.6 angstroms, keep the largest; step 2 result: 4908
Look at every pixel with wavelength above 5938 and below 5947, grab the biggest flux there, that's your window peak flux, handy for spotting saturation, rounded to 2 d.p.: 87.12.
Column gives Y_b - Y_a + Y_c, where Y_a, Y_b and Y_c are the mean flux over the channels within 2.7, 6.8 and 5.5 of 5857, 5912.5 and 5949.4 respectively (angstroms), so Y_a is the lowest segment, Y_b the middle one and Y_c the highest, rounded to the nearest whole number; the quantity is 89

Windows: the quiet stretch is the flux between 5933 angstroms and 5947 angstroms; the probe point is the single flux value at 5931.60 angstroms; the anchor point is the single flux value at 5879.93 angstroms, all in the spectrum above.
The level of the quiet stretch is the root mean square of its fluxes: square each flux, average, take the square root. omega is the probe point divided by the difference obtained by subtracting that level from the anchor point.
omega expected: -45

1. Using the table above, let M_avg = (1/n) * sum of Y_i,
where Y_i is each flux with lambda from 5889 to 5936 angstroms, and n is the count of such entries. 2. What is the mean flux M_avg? 79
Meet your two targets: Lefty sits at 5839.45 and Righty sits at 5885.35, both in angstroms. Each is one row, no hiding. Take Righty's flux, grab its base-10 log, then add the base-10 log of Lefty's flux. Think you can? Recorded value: 3.80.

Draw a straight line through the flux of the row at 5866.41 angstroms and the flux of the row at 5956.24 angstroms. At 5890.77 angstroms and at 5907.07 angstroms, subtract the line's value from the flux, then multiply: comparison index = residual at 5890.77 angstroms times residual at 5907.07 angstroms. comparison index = 54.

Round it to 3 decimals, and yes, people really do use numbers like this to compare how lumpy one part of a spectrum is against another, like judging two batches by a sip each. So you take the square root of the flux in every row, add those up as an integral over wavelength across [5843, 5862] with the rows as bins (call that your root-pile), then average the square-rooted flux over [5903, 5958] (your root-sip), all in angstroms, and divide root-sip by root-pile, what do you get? 0.053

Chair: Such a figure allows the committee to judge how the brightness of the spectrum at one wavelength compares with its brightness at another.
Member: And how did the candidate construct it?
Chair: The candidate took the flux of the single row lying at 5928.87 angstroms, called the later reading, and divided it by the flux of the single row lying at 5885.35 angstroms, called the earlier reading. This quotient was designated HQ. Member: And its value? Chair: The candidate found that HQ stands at 1.10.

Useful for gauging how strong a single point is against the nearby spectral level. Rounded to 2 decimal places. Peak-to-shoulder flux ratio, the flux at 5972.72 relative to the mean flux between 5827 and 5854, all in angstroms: 1.00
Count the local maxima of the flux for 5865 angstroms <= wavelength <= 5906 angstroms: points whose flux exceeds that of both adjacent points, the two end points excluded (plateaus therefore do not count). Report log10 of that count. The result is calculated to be 0.30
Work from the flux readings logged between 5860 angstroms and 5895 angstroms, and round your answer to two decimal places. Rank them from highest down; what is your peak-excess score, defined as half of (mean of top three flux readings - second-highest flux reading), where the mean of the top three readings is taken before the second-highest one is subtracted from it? -0.13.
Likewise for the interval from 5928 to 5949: -0.20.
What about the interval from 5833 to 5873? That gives 0.15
